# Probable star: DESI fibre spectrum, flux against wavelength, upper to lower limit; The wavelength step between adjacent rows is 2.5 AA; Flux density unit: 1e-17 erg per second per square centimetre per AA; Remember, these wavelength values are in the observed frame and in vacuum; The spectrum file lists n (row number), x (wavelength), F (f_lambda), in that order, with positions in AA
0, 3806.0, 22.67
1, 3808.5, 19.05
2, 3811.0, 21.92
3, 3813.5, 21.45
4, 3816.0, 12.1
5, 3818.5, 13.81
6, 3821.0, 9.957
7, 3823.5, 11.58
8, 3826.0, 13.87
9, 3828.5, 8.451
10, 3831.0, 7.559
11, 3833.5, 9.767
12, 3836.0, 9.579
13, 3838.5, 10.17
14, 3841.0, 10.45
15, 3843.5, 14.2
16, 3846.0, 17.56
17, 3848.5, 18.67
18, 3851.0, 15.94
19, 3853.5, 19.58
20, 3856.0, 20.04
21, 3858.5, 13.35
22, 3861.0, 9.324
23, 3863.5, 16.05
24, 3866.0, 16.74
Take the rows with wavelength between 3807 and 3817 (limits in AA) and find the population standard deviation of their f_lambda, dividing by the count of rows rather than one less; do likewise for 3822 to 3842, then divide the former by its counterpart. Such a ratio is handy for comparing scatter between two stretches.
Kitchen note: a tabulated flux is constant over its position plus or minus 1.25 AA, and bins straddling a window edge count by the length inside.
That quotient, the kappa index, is 2.2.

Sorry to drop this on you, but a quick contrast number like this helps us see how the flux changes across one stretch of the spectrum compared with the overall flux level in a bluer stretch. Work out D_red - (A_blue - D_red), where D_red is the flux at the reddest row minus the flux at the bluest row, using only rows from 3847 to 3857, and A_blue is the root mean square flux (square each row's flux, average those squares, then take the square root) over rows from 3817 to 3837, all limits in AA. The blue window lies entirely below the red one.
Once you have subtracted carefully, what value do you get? -8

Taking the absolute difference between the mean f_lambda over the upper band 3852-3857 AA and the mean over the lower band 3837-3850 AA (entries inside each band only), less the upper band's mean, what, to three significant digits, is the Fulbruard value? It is -14.2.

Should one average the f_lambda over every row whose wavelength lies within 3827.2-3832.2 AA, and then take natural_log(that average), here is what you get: 2.1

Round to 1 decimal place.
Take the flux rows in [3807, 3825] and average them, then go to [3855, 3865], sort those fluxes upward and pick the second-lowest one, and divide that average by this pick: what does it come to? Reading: 1.2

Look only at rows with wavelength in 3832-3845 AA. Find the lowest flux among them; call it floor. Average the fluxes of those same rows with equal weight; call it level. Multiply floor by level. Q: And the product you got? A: 104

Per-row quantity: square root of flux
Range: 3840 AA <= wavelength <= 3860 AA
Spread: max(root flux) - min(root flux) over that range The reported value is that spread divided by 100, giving 0.012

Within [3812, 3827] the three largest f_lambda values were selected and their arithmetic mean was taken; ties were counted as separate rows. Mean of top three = 16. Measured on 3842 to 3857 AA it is 19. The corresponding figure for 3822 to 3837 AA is 12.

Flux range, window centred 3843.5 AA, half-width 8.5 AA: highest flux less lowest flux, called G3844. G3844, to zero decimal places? 9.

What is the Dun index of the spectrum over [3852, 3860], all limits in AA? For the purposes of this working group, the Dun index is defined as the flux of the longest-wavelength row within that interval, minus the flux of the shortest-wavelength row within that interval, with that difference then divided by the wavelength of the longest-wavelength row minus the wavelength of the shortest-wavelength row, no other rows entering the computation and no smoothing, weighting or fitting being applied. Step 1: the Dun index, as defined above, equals -1.2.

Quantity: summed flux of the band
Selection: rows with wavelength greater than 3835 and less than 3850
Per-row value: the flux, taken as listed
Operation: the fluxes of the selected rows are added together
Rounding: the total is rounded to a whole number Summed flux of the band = 81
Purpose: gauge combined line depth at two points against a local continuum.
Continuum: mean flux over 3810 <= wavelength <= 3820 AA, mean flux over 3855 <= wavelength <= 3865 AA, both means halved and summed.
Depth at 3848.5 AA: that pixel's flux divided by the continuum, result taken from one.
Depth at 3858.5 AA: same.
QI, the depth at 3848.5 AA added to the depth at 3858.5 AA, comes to 0.0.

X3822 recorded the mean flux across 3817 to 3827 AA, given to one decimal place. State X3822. 12.3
